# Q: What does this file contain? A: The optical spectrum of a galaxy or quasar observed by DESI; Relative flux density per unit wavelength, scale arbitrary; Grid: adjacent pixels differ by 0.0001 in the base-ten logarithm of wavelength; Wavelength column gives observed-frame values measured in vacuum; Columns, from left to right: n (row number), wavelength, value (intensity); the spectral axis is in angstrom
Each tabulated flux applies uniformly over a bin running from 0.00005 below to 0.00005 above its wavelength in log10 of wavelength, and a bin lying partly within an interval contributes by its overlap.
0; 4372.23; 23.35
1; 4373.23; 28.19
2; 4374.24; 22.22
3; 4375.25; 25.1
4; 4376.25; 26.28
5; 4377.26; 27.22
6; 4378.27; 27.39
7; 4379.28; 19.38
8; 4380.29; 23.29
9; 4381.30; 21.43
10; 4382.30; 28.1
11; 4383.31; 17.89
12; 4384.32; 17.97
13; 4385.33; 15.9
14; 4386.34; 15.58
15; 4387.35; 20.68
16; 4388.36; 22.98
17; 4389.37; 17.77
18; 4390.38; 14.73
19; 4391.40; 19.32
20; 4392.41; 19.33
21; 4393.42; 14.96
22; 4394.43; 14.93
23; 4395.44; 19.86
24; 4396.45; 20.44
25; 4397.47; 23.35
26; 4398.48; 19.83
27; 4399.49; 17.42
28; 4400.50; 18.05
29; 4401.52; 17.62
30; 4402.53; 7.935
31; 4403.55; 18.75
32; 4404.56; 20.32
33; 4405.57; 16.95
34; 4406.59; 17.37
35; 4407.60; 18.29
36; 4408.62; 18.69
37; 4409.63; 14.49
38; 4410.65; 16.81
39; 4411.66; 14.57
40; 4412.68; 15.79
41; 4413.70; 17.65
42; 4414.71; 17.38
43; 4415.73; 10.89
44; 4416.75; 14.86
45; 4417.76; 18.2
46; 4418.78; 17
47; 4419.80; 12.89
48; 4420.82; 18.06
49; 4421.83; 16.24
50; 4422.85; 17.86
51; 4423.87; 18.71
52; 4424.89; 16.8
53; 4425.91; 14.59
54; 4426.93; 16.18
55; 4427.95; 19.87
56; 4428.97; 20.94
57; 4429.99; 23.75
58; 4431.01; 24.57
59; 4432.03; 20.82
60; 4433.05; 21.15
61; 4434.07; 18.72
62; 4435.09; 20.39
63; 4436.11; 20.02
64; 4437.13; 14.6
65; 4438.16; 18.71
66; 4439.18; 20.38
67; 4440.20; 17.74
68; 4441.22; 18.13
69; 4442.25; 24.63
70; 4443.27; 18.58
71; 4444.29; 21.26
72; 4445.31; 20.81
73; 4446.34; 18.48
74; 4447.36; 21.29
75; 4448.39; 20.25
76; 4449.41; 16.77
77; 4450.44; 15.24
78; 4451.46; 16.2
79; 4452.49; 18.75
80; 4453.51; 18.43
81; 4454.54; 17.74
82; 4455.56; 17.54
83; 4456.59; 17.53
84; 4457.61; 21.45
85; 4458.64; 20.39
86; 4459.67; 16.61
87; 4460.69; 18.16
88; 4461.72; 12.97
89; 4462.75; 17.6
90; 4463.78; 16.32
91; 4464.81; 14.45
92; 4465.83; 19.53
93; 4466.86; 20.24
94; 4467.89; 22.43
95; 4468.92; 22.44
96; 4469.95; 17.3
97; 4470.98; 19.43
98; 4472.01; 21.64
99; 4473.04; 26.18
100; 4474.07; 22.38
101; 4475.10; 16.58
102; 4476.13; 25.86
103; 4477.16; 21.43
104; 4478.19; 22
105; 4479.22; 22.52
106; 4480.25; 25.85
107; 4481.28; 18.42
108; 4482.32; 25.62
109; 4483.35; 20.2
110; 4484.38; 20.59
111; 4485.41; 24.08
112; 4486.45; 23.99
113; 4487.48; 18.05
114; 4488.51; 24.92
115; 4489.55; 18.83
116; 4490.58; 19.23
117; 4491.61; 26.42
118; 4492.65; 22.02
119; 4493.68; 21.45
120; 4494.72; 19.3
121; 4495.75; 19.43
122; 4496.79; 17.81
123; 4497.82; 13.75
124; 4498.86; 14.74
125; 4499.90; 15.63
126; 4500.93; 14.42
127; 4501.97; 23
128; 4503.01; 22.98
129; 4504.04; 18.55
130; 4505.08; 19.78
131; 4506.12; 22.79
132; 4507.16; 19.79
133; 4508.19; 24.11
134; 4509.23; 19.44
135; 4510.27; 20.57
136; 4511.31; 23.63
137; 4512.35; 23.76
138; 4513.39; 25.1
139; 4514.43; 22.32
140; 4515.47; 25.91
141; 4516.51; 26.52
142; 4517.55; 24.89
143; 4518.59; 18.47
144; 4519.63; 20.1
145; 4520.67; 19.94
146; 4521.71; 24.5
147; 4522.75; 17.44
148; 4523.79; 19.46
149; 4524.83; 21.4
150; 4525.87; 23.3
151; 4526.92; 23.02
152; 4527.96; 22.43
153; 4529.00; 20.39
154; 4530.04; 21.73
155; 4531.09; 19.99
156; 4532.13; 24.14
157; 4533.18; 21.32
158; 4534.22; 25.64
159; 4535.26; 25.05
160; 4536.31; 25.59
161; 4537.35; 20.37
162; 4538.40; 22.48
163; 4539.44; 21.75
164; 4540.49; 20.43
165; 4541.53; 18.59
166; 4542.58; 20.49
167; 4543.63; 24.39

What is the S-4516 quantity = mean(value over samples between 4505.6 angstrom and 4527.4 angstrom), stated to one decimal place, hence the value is 22.2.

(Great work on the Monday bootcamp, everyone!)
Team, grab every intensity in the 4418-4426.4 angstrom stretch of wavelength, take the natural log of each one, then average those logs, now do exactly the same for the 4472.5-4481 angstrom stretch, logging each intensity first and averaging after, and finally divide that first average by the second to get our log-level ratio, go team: 0.90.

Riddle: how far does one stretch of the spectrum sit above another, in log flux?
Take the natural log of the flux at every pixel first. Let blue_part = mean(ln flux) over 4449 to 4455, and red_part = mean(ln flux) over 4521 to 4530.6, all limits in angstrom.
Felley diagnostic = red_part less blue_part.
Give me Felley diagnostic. 0.223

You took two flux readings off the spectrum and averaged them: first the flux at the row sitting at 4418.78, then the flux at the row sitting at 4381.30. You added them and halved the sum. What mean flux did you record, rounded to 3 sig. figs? 19.2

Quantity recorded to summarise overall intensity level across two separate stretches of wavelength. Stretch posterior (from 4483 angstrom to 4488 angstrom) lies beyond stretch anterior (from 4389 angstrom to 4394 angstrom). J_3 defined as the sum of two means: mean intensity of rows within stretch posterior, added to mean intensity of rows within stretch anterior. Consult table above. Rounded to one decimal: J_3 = 38.6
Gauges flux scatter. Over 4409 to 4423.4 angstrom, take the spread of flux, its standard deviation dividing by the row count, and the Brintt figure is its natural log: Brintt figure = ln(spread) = 0.73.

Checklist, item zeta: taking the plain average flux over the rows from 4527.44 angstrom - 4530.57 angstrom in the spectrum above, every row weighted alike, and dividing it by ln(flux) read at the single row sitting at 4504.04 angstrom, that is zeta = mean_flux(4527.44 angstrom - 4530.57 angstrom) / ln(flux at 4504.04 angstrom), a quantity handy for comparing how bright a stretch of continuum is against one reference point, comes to 7.4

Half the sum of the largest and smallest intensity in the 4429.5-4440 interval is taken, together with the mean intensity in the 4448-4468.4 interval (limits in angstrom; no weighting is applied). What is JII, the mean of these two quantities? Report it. 18.8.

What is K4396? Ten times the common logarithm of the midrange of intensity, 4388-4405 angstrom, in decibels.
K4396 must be 11.9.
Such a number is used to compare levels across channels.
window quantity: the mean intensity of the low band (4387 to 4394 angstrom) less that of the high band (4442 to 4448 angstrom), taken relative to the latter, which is -0.11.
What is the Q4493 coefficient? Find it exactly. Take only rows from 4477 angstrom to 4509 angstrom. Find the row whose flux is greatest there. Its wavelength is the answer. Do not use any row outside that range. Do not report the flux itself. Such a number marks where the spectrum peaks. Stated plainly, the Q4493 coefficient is 4491.61 angstrom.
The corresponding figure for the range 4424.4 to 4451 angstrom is 4442.25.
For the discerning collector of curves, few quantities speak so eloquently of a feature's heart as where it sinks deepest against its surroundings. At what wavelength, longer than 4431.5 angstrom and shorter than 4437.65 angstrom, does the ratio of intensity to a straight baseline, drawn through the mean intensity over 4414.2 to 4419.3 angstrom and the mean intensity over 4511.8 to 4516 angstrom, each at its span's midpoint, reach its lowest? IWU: 4437.13 angstrom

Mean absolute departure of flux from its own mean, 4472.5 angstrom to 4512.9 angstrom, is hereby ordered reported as 2.79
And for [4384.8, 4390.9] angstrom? 2.59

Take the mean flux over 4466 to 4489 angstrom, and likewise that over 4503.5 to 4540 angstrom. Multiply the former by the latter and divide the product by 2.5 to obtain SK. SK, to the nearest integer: 194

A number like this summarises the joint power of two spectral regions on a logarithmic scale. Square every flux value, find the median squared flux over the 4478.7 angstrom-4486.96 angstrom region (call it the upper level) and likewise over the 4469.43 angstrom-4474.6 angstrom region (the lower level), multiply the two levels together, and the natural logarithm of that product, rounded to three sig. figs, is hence 12.4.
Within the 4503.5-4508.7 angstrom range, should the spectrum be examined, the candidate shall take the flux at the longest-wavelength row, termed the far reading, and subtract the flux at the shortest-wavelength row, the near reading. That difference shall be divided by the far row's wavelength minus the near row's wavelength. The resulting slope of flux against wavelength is 1.3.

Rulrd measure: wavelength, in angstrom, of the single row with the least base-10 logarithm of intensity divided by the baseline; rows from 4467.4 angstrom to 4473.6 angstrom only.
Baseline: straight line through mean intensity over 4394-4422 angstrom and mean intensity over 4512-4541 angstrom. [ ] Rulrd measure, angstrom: 4469.95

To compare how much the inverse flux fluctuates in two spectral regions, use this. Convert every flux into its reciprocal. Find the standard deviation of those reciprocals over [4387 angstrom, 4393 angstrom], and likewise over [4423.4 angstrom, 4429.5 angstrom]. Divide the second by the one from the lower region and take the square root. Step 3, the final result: 1.0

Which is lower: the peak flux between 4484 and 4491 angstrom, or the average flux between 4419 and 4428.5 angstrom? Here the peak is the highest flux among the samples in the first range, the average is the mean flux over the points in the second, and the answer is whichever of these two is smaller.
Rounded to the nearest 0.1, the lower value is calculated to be 16.8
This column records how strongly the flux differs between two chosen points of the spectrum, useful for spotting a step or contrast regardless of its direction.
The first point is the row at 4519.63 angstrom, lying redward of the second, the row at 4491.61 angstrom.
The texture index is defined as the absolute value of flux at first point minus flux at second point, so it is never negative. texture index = 6.3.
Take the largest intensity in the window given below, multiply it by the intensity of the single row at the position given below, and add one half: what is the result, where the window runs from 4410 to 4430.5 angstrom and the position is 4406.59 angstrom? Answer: 413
